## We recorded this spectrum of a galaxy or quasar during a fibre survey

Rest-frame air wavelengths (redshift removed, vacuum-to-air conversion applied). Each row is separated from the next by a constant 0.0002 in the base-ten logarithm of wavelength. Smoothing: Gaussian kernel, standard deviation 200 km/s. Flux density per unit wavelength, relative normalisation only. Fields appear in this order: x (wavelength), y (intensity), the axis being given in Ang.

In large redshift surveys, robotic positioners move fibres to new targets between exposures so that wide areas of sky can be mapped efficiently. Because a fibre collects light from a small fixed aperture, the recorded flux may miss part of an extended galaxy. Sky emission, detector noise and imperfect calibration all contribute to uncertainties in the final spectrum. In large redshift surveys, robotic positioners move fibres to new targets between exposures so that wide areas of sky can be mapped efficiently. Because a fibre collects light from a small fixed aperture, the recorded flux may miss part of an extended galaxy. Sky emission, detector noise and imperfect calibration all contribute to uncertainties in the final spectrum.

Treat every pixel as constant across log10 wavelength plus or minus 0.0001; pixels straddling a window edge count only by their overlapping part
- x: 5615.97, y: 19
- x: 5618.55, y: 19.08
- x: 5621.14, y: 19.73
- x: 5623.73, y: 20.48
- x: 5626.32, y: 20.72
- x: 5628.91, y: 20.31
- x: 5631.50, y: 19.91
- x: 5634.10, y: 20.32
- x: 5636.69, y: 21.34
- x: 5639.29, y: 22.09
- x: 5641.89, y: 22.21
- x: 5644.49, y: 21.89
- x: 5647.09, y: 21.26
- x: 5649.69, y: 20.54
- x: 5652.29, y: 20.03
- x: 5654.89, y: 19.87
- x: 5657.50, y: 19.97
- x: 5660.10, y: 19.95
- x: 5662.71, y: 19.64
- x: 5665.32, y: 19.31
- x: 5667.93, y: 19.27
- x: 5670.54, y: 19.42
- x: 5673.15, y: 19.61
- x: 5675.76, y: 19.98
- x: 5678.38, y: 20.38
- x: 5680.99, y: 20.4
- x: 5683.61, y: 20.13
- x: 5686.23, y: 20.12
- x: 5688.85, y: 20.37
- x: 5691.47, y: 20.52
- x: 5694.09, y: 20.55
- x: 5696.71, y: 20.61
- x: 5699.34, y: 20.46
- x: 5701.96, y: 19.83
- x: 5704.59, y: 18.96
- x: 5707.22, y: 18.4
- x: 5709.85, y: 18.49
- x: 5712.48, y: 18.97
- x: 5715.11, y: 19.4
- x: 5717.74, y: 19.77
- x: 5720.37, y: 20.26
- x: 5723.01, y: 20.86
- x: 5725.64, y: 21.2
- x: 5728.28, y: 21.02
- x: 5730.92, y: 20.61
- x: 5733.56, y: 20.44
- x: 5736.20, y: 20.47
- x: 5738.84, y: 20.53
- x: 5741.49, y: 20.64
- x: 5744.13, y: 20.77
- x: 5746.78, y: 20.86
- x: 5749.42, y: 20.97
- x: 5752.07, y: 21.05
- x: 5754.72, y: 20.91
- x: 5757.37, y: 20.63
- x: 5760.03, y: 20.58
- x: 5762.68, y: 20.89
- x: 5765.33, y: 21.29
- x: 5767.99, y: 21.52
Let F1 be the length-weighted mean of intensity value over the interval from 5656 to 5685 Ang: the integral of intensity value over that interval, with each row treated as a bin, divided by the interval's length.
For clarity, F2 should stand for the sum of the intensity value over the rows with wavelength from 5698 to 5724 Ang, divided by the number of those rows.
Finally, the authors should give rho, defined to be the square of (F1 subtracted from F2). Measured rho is 0.1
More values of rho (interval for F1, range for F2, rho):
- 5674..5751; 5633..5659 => 0.6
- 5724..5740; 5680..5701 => 0.1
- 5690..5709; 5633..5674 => 0.3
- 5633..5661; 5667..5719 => 1.2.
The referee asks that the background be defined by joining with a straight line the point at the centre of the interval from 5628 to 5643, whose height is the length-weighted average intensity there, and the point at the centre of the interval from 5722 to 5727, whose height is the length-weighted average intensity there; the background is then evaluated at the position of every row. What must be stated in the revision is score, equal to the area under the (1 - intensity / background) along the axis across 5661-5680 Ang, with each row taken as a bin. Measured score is 1.2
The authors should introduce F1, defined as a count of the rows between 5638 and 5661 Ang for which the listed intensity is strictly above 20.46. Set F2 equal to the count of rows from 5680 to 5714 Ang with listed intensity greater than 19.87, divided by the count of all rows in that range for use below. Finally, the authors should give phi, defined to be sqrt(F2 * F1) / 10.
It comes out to 0.18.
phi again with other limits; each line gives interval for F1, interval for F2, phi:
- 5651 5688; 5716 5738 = 0.00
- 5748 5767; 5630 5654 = 0.26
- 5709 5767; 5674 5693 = 0.40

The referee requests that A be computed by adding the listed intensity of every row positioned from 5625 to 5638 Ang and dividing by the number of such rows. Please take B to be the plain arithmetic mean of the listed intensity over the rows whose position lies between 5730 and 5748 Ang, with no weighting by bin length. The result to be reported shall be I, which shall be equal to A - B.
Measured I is -0.1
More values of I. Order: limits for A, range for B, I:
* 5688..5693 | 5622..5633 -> 0.1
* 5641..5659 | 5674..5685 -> 0.6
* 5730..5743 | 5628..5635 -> 0.4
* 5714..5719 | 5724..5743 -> -1.1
